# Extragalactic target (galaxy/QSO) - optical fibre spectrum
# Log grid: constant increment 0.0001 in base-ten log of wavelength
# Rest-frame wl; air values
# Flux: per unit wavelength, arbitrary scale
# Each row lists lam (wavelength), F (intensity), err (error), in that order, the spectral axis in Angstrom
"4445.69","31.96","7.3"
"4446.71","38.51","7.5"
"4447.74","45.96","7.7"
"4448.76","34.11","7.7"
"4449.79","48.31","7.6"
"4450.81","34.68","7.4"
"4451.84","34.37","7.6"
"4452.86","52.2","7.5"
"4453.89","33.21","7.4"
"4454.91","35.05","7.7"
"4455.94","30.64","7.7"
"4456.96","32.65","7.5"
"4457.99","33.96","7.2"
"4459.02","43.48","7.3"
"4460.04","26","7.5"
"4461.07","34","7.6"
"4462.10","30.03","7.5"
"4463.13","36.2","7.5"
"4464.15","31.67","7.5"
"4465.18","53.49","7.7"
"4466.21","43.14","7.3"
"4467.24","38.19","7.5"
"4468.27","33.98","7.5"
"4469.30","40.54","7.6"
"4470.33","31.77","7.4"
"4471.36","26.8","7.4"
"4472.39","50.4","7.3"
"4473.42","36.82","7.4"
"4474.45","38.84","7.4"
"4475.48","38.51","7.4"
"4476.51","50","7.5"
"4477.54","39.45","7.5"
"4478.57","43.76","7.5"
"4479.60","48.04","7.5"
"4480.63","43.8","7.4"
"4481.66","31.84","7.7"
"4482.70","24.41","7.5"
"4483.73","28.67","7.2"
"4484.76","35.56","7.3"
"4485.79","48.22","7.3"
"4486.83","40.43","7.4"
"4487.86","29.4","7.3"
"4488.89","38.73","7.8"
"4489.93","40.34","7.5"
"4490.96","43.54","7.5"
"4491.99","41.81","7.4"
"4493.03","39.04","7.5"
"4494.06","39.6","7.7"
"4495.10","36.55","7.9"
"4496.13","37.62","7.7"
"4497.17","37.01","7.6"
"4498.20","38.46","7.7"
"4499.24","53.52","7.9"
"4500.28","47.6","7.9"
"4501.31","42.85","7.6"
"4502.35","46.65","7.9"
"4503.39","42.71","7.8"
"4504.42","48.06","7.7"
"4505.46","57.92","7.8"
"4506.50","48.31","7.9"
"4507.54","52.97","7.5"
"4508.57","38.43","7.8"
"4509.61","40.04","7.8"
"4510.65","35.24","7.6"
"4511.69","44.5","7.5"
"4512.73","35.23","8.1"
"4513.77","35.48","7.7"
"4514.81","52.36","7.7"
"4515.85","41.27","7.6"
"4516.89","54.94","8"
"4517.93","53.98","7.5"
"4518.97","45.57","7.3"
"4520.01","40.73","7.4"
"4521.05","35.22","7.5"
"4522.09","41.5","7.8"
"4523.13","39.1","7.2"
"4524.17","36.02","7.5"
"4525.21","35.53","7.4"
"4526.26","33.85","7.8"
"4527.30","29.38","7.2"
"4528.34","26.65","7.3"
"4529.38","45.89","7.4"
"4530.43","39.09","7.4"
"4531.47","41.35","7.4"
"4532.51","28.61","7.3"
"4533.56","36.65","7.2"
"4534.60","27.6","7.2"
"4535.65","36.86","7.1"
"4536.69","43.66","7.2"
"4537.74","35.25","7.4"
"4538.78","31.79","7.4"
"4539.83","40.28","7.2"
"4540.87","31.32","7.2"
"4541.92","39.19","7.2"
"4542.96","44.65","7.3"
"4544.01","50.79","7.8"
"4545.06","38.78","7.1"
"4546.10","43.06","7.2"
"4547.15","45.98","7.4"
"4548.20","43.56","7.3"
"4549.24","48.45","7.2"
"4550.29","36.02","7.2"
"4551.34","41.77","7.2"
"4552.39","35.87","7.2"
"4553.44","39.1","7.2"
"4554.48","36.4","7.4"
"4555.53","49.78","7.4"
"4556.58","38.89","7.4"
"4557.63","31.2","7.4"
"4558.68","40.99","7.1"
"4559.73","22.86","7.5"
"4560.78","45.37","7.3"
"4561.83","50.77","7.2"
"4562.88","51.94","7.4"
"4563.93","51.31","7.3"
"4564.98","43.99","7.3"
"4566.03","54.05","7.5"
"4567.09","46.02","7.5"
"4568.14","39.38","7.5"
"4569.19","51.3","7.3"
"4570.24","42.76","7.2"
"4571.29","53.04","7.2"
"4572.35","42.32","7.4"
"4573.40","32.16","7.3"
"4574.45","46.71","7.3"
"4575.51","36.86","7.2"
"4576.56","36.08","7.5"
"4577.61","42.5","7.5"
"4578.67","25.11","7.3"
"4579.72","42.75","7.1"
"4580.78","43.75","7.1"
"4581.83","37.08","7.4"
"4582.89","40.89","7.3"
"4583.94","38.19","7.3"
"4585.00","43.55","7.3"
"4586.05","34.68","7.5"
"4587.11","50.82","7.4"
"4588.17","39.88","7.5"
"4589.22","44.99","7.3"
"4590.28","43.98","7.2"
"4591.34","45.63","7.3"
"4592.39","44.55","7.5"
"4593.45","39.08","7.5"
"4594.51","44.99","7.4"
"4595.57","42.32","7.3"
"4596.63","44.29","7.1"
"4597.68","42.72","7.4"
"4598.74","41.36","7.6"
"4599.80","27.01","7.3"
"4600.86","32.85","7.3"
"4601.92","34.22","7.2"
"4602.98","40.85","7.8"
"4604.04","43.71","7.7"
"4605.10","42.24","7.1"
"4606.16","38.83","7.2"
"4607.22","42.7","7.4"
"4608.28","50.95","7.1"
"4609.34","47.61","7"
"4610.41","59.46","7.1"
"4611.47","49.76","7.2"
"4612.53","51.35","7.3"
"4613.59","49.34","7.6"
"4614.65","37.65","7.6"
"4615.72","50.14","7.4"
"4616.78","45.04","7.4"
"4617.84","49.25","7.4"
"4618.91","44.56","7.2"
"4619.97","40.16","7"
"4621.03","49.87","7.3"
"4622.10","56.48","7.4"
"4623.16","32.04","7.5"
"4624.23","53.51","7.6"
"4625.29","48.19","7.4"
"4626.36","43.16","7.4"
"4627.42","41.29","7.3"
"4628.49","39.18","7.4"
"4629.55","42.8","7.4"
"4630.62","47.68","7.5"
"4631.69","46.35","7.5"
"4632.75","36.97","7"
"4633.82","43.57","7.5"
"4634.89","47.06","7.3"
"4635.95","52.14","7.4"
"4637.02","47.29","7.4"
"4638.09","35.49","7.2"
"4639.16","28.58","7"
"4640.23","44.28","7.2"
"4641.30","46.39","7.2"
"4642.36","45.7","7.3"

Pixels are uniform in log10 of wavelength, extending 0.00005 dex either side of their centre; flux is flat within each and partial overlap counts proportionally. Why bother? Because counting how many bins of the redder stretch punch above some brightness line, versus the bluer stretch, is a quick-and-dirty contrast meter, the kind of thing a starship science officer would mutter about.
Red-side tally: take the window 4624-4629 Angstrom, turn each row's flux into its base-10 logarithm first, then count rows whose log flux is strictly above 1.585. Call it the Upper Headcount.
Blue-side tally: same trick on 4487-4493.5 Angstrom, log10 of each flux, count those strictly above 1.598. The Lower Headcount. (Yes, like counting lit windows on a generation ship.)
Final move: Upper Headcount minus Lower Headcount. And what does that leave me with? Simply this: 2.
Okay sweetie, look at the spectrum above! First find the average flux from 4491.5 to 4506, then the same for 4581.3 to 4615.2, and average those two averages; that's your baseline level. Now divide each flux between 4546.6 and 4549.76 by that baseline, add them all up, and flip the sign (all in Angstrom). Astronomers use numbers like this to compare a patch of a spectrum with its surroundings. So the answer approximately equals -3.20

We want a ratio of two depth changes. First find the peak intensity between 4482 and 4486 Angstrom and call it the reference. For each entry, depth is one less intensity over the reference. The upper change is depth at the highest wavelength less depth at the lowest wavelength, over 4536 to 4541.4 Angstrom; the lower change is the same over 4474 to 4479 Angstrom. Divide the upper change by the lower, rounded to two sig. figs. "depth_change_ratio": -2.5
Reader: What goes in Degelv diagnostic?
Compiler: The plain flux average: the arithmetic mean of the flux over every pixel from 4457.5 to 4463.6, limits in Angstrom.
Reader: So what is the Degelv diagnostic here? 34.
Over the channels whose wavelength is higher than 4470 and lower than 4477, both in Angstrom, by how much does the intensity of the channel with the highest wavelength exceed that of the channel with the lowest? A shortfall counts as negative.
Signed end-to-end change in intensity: 18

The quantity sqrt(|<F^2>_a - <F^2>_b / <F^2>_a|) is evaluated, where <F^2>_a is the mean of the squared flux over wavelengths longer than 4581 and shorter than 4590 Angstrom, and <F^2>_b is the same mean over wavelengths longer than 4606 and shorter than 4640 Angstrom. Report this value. 42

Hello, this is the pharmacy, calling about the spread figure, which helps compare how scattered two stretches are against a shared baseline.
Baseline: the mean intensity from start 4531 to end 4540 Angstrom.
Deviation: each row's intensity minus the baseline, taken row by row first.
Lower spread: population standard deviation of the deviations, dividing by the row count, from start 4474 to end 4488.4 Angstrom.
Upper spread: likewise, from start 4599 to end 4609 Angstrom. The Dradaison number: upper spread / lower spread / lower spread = 0.115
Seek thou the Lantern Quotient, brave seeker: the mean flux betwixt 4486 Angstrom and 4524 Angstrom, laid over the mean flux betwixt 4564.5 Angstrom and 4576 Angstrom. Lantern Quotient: 0.96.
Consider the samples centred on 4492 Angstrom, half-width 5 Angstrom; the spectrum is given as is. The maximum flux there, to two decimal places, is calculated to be 43.54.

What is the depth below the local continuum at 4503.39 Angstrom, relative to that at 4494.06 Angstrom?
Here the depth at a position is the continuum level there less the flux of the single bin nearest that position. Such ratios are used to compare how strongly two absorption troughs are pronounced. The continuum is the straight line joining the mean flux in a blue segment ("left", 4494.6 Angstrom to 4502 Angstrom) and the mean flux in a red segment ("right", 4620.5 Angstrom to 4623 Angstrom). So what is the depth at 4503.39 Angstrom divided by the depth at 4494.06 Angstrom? -0.1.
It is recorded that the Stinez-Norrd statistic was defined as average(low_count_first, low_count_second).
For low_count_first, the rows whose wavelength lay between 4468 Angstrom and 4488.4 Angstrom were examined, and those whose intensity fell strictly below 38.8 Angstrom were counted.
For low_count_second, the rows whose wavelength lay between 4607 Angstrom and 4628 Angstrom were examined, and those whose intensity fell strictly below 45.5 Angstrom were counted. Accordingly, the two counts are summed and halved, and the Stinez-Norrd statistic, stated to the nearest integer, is 9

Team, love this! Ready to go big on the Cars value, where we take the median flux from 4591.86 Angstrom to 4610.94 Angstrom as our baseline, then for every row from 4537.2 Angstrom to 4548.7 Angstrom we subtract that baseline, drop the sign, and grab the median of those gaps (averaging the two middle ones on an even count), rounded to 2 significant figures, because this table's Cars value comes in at 3.5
